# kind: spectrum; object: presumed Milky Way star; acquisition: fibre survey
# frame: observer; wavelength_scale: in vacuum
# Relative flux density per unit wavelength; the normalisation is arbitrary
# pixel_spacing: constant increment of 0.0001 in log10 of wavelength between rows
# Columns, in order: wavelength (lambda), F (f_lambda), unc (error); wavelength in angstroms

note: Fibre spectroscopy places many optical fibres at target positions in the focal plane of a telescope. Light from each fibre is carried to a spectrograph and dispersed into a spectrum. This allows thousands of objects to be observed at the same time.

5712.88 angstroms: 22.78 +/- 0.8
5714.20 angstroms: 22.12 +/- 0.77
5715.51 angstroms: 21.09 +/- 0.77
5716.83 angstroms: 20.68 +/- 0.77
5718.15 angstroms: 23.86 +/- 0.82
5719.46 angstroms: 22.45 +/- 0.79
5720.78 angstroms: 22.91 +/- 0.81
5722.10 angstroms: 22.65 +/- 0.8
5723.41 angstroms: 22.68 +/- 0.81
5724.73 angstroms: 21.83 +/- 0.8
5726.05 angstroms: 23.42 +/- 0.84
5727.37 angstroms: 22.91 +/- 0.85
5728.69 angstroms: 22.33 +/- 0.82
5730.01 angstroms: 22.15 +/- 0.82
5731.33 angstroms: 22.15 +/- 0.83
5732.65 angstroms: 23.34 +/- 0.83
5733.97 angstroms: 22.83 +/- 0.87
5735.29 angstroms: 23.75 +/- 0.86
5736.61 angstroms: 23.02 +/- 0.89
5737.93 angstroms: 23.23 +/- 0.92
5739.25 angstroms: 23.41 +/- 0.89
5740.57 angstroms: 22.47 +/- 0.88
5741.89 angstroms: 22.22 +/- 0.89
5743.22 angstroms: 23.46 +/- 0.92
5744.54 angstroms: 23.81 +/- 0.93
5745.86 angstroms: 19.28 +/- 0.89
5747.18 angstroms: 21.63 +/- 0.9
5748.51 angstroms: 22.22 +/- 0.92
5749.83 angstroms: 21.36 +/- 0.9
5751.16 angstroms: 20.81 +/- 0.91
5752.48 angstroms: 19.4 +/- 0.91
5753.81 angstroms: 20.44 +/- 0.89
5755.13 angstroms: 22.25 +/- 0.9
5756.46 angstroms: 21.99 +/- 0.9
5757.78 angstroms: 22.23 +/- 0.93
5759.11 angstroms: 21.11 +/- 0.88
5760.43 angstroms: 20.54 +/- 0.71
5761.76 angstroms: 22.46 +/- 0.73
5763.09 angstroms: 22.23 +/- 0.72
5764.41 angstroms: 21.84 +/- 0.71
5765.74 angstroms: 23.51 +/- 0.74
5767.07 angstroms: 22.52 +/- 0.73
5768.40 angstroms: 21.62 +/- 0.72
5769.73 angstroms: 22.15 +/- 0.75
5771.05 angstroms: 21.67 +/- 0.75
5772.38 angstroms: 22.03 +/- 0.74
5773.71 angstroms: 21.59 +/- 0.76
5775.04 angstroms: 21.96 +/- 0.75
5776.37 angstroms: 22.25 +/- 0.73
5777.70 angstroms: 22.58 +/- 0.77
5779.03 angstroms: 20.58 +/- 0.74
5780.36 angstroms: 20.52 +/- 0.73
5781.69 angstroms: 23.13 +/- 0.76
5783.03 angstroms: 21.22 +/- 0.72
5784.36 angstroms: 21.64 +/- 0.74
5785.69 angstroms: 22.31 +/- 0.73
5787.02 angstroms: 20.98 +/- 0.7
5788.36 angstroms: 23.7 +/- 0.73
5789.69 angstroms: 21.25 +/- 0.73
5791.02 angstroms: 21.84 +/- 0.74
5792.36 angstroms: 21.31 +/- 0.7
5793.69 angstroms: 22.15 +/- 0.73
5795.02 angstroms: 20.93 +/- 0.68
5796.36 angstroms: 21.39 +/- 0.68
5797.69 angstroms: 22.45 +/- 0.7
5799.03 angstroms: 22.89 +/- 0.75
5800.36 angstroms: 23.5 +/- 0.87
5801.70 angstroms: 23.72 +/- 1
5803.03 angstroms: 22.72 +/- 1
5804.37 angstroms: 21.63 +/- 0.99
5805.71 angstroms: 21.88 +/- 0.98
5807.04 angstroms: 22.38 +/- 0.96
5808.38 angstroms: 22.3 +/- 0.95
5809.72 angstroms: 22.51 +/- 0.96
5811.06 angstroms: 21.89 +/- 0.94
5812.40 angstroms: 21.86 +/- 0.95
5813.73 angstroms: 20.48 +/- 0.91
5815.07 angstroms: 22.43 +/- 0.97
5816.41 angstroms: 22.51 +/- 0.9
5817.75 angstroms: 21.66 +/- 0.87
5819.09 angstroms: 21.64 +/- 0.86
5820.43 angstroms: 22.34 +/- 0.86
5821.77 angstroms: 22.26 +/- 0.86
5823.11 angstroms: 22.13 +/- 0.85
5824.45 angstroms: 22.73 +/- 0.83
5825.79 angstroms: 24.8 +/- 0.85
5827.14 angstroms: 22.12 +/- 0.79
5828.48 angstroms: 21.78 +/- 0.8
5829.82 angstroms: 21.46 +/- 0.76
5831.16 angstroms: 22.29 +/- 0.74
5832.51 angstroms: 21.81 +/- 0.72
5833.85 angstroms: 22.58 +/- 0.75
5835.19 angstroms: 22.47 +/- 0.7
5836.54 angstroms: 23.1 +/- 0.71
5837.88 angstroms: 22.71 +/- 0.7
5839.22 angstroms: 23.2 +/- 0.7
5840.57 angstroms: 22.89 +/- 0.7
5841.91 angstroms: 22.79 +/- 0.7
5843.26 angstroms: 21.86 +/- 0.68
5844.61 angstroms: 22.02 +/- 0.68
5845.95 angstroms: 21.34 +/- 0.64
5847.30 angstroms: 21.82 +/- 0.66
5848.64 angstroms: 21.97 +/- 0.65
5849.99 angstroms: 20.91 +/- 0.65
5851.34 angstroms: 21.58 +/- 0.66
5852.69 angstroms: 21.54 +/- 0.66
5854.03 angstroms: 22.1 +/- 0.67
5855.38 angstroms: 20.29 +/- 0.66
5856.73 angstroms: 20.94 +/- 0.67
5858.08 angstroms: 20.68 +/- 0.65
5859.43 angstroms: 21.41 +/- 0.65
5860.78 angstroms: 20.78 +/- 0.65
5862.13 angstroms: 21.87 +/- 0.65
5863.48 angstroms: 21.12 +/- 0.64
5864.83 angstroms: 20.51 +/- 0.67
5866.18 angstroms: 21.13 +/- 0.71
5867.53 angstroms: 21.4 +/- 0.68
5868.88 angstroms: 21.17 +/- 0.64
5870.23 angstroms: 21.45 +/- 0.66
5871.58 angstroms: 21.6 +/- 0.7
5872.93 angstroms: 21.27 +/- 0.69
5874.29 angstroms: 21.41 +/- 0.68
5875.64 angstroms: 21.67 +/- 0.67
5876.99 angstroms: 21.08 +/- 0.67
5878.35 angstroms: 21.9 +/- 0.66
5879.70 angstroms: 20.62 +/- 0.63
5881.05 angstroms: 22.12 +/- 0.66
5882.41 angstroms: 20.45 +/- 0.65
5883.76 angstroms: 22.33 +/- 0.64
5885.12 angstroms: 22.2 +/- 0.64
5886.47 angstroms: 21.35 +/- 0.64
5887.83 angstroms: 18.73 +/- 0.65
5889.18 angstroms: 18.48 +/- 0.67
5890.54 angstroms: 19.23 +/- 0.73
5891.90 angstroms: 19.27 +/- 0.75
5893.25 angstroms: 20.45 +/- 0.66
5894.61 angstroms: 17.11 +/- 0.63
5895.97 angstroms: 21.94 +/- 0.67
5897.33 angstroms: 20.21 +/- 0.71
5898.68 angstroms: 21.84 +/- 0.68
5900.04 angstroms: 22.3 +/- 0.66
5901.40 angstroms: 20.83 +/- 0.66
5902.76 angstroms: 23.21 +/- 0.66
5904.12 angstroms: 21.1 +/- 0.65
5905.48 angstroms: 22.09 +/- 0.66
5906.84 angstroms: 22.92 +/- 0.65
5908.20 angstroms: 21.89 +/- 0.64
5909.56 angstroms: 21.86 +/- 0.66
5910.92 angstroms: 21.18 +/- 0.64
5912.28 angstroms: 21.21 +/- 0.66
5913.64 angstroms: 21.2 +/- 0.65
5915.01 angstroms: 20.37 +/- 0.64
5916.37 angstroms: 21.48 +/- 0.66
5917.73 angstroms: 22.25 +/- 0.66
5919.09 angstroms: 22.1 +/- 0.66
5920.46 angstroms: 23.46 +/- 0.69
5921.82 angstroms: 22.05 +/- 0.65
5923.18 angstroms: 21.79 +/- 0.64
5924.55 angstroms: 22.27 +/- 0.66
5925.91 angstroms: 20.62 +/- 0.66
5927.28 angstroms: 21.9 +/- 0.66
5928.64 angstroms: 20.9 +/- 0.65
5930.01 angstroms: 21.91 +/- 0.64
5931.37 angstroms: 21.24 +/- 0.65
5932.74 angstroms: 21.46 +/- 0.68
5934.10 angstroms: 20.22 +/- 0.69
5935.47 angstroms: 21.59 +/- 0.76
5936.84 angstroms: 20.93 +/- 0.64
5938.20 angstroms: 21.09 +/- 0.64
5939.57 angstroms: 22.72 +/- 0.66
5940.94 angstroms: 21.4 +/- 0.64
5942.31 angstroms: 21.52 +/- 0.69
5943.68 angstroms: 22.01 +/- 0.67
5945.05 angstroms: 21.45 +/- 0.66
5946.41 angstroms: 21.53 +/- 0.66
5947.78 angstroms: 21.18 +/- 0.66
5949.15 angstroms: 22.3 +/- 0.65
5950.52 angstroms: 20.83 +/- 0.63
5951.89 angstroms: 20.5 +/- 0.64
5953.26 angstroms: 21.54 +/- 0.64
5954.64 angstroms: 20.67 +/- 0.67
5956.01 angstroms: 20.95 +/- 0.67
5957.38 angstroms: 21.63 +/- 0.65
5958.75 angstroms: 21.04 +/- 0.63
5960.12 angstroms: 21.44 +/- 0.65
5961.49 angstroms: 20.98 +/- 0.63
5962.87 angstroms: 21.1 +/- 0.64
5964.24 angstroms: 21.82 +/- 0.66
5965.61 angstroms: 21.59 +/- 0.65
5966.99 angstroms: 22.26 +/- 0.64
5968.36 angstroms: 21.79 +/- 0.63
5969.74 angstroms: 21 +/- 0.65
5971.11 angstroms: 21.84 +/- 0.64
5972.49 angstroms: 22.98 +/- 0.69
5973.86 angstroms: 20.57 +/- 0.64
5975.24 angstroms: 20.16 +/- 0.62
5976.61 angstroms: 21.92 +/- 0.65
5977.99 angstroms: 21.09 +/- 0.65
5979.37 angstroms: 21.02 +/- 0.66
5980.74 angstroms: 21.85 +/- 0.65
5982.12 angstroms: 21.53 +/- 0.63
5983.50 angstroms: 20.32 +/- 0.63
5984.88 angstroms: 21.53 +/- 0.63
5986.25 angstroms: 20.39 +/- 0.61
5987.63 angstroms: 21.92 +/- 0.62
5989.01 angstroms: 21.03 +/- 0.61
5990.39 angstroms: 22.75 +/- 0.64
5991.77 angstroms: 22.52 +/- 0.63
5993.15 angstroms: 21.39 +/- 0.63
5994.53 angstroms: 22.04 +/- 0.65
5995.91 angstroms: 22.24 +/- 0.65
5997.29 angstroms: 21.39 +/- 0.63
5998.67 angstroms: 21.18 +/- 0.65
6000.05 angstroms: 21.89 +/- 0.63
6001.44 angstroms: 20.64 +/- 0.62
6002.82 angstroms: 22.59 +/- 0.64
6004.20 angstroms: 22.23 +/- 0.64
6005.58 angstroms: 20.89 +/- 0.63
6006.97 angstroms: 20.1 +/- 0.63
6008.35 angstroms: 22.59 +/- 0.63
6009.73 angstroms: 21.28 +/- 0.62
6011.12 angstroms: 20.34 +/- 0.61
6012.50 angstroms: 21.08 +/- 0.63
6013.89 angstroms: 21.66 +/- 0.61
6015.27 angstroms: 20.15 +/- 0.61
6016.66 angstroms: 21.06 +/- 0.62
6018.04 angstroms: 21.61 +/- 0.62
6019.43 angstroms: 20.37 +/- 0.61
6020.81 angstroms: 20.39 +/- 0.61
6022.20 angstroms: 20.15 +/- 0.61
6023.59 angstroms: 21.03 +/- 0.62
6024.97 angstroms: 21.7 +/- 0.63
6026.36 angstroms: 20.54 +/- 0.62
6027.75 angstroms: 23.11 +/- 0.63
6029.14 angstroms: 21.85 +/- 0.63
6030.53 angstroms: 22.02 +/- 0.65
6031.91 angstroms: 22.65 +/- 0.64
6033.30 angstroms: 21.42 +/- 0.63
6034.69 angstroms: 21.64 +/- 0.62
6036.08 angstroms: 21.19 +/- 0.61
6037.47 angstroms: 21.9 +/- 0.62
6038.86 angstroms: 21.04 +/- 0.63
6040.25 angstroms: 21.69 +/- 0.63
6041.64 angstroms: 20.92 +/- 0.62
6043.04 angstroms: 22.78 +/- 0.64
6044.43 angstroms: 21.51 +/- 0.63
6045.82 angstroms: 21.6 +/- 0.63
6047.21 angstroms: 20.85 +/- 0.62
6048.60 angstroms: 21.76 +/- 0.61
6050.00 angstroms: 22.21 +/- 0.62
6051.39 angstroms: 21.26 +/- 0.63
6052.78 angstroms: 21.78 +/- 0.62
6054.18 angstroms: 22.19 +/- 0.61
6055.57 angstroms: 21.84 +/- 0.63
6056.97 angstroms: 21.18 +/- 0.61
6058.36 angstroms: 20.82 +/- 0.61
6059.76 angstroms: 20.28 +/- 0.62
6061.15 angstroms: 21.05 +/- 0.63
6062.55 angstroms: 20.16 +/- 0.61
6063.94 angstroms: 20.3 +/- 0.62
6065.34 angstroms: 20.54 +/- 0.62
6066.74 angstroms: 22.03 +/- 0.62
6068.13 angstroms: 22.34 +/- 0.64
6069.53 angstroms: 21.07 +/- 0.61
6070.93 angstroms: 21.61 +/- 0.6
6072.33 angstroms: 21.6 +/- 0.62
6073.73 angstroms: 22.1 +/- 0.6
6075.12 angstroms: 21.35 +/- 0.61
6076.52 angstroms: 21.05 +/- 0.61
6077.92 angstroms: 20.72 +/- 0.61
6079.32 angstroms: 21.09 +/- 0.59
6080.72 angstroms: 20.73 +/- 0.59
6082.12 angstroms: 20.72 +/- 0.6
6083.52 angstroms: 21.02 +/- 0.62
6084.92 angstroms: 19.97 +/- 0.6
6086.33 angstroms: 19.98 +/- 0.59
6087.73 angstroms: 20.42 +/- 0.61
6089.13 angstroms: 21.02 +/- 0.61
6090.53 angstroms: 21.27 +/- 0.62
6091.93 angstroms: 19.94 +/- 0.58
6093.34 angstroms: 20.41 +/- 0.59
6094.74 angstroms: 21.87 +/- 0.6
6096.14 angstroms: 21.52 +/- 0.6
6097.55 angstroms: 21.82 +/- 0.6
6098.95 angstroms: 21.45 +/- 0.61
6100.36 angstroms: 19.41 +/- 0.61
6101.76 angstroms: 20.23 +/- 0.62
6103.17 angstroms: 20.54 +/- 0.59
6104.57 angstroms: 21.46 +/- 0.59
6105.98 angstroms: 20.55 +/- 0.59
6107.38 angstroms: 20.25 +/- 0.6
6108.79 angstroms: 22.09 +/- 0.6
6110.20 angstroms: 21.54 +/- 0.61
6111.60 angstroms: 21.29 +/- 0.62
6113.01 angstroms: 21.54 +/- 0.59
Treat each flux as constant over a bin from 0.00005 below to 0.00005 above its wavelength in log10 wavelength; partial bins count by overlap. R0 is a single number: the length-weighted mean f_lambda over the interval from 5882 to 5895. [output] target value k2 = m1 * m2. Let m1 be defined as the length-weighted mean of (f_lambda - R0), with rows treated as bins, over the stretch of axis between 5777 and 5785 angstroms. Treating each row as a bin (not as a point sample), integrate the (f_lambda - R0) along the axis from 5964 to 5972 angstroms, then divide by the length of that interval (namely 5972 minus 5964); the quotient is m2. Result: 2.8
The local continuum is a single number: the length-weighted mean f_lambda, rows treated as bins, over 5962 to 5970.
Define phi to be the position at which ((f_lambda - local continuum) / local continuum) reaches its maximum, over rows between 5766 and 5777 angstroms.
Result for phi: 5767.07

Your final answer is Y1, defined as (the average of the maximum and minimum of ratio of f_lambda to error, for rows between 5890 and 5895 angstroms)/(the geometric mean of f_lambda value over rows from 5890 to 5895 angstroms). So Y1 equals 1.49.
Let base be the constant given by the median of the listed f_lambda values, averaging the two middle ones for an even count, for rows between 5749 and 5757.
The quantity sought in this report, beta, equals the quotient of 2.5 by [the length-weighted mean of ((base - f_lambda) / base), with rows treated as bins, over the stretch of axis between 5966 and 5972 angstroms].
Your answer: -79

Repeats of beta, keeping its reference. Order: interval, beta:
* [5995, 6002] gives -127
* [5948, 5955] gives -494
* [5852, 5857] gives -338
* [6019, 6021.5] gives 75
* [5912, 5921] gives -83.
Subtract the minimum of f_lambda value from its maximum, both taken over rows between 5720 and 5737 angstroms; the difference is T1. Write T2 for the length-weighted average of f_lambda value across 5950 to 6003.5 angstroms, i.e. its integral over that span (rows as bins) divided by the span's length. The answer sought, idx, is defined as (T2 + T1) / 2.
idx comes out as 11.7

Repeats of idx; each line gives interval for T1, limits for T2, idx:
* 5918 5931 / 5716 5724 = 12.7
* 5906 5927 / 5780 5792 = 12.5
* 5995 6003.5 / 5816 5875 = 11.9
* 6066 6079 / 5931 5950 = 11.5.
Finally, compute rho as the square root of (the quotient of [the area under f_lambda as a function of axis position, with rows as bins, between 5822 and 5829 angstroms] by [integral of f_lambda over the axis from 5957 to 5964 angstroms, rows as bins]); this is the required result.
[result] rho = 1.03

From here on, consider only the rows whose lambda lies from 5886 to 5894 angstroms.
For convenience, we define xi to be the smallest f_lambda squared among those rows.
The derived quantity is 342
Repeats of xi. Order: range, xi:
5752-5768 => 376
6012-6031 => 406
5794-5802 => 438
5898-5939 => 409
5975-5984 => 406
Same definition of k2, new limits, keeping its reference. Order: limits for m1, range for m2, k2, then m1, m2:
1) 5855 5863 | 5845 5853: 1.5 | 1.01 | 1.53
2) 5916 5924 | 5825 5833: 5.2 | 2.20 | 2.38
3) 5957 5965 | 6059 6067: 0.8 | 1.31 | 0.64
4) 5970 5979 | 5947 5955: 1.6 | 1.37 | 1.18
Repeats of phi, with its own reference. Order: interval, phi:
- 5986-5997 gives 5990.39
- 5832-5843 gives 5839.22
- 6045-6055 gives 6050.00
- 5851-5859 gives 5854.03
